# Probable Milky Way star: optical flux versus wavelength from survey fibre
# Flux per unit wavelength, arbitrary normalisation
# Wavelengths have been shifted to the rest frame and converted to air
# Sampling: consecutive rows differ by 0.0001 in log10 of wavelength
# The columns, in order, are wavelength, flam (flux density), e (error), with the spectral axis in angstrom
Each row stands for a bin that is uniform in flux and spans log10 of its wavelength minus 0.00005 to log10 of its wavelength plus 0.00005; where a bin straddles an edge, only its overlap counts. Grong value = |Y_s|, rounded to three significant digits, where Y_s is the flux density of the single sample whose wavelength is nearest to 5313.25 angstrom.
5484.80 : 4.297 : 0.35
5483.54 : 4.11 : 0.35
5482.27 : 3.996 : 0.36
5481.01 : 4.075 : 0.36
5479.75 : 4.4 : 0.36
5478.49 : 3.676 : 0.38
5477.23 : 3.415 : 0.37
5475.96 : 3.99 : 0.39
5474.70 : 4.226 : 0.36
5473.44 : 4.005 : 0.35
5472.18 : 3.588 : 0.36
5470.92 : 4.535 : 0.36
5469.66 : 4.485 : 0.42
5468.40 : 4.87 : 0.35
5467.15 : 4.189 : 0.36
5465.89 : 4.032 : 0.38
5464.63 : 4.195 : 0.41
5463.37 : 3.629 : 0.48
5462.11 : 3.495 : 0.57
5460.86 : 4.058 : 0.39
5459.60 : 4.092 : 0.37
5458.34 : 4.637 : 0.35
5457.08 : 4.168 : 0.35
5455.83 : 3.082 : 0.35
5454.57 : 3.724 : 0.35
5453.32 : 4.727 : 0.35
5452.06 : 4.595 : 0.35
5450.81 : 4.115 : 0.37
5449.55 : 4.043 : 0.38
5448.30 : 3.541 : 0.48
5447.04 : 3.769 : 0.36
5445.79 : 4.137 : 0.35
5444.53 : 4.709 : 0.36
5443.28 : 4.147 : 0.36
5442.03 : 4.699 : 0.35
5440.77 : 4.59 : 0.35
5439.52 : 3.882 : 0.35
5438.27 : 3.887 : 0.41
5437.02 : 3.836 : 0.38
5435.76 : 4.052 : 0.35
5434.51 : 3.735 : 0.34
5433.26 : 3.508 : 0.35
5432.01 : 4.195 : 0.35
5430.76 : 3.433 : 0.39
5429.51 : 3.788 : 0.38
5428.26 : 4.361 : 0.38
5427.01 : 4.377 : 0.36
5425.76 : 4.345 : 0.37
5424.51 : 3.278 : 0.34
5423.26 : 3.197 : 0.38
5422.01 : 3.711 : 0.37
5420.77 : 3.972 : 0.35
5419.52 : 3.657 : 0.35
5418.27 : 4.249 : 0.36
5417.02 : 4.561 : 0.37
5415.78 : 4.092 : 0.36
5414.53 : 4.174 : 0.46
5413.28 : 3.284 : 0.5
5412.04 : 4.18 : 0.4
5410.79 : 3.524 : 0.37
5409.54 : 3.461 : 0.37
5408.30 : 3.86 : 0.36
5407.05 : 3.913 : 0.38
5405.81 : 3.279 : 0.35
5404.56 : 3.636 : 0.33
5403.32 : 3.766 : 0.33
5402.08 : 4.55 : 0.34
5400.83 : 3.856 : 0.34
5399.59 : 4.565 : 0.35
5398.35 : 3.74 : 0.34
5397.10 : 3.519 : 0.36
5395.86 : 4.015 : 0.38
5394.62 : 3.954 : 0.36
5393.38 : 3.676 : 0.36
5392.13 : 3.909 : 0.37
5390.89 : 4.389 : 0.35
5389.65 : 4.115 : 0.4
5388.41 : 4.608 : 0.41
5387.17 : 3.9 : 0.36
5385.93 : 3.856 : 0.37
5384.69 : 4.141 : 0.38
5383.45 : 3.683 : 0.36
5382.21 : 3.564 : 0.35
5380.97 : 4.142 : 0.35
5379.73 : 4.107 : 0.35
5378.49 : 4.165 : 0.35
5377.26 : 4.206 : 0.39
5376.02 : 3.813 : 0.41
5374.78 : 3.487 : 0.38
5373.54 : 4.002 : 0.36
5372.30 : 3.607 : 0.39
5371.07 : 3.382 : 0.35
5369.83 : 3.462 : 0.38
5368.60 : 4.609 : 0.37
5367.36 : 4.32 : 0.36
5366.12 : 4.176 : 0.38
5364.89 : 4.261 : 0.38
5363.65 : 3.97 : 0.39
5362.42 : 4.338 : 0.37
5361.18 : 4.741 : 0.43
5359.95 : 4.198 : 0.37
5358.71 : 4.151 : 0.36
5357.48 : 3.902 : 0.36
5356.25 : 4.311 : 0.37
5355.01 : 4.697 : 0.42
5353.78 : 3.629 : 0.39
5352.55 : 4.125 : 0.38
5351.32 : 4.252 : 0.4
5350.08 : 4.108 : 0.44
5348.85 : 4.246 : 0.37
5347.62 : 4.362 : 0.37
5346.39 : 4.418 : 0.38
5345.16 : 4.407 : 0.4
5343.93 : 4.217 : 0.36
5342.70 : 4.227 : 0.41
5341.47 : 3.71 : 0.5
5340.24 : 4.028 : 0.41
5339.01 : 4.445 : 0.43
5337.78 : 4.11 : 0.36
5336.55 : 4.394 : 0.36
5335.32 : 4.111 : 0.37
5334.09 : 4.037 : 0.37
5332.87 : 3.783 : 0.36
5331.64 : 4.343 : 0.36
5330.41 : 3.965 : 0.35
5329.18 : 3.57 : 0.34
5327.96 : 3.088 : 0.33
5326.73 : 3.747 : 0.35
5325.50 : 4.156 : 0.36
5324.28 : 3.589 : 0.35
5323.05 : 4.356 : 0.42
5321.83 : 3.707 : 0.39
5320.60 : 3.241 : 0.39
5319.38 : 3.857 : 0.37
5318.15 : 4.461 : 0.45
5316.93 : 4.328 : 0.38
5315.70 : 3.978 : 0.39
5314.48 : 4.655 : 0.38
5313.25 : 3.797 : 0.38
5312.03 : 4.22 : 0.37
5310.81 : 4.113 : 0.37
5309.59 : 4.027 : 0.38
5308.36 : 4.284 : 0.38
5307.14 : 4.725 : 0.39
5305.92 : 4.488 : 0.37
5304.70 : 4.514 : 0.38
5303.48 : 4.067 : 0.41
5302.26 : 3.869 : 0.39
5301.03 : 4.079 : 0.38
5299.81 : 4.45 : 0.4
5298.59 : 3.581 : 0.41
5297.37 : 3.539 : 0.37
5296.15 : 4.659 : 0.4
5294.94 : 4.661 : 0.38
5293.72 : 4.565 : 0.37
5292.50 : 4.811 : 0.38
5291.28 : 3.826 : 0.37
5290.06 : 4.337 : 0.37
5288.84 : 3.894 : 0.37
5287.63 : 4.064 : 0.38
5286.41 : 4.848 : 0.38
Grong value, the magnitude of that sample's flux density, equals 3.80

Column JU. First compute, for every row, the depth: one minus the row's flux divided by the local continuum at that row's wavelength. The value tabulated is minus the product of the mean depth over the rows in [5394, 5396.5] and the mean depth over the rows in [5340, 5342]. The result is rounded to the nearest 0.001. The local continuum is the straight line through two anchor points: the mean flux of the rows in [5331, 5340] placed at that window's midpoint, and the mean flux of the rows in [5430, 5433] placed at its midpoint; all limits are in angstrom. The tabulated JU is 0.001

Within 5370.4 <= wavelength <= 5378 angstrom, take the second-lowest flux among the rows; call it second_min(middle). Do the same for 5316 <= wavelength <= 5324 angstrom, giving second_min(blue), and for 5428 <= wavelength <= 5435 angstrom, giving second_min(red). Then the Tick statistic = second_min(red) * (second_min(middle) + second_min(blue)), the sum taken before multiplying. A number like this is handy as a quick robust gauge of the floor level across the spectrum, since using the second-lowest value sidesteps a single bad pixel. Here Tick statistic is 25.2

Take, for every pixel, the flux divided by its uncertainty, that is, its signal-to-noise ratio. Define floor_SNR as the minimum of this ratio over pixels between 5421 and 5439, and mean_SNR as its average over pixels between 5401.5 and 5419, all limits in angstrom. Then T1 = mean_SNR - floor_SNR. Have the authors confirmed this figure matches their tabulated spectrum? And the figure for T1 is 2.06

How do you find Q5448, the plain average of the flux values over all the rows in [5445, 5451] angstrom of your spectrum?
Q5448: 3.92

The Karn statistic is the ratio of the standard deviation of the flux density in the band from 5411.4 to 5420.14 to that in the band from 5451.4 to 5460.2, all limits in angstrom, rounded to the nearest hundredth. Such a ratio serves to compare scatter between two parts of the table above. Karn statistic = 0.72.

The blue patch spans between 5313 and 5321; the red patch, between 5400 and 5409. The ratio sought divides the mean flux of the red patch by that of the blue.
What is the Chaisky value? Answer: 0.95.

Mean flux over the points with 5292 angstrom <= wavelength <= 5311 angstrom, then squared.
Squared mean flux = 18.3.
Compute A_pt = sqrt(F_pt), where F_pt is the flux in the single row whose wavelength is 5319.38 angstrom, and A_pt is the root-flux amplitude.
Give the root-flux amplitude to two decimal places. 1.96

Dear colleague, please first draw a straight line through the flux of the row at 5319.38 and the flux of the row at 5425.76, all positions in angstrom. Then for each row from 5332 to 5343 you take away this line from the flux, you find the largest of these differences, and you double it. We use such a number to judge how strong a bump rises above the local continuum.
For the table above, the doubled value 1.0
